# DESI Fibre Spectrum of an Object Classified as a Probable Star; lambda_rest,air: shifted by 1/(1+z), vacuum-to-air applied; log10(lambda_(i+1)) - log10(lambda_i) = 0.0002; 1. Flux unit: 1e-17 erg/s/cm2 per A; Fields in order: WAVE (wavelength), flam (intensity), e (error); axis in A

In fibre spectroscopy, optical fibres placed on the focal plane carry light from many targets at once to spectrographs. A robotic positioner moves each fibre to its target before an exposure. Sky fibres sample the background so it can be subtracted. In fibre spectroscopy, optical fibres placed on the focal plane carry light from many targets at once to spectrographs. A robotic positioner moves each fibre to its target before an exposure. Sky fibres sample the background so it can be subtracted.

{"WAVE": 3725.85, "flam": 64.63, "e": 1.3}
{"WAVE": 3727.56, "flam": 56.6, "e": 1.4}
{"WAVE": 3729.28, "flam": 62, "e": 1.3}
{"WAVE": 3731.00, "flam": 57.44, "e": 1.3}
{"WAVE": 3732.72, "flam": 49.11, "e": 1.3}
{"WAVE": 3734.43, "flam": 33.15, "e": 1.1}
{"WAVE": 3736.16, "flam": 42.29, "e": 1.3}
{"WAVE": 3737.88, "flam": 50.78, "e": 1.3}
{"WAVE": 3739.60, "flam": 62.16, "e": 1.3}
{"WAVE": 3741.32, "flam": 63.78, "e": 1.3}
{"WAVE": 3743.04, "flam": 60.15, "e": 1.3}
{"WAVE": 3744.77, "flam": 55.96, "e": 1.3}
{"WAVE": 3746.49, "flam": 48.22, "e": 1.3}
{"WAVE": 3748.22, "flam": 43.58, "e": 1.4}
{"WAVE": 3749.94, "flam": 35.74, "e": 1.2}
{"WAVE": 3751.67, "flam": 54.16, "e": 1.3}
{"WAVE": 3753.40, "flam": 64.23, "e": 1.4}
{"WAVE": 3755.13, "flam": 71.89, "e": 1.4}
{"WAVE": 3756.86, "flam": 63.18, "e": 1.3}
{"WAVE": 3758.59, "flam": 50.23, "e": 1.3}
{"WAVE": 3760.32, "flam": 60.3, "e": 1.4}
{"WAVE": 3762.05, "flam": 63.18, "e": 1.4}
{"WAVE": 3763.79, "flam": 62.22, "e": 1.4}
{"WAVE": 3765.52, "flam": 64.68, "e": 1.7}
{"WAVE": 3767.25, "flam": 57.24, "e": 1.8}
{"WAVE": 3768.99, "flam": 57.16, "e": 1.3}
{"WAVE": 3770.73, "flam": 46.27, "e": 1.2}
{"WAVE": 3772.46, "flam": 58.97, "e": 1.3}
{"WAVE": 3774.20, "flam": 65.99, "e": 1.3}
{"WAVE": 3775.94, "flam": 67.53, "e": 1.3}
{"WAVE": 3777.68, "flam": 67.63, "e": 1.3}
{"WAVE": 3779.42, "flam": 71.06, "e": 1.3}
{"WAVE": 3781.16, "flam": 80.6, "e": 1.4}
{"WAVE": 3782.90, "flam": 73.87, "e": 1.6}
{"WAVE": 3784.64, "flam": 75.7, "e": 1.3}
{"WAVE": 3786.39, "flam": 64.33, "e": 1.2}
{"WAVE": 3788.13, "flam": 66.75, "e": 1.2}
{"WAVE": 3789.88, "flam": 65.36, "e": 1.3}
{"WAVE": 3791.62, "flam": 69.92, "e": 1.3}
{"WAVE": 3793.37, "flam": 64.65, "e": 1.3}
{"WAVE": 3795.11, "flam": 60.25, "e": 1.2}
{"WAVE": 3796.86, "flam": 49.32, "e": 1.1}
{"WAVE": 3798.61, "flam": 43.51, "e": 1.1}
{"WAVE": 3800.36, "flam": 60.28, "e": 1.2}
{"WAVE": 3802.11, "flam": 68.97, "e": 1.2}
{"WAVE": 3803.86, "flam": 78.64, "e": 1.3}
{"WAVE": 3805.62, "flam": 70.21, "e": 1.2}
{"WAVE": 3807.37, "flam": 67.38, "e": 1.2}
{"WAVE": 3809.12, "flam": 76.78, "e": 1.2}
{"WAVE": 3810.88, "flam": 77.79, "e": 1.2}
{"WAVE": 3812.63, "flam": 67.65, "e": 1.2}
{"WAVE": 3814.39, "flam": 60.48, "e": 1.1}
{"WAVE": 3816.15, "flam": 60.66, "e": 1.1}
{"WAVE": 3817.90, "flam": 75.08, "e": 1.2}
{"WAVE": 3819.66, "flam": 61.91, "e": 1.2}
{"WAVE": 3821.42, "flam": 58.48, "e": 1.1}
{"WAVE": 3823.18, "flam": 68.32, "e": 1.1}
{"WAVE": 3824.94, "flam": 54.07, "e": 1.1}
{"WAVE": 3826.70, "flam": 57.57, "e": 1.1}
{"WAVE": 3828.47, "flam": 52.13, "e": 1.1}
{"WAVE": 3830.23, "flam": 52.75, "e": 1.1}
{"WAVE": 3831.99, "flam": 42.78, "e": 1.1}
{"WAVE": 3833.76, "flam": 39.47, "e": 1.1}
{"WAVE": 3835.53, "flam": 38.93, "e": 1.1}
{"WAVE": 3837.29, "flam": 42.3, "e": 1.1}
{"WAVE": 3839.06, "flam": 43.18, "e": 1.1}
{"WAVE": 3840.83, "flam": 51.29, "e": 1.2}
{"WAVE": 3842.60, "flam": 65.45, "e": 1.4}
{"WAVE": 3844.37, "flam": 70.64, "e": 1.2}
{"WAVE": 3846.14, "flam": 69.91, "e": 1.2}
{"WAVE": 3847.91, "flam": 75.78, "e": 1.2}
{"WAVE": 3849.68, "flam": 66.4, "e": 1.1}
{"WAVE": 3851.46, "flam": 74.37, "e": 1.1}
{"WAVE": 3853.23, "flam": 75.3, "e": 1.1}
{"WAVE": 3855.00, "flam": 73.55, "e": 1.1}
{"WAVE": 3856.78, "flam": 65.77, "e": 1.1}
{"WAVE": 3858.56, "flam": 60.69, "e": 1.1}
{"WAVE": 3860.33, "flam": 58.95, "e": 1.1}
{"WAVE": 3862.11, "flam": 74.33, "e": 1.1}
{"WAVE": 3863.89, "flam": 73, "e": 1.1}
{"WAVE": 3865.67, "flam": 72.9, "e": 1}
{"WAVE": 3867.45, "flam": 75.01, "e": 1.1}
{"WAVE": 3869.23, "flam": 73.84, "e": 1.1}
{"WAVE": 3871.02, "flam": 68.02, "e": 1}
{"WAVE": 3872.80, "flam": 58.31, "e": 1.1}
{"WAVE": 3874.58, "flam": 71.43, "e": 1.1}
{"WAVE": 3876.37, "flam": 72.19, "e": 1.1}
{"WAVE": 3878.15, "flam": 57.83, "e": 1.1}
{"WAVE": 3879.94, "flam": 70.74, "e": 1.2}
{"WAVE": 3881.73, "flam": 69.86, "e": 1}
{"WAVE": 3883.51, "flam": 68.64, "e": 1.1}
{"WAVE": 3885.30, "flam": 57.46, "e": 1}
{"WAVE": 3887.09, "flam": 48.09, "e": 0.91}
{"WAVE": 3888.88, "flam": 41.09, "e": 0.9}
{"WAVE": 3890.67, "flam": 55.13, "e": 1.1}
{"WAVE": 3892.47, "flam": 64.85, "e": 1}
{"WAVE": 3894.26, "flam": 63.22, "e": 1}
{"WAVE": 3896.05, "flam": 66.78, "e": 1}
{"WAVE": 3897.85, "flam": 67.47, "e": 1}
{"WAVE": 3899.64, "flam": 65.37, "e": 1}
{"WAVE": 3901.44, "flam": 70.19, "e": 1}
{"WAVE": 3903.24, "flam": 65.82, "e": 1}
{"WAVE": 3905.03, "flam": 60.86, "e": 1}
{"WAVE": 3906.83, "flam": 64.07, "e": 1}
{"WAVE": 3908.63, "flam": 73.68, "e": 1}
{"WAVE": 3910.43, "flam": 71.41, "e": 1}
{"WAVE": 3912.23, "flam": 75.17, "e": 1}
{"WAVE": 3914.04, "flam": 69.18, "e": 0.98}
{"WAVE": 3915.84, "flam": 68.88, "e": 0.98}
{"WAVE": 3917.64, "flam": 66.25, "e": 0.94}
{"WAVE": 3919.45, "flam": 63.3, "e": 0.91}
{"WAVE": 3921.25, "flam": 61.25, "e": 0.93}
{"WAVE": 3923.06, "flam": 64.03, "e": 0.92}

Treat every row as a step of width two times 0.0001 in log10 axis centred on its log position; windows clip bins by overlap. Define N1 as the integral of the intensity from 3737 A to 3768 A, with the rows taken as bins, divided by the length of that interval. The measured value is 57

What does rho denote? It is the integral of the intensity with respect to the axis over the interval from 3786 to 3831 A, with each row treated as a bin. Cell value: 2862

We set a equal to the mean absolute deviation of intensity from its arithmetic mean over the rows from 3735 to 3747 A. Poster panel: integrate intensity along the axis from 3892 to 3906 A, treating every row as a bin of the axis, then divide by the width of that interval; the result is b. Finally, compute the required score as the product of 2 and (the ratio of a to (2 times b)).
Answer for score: 0.100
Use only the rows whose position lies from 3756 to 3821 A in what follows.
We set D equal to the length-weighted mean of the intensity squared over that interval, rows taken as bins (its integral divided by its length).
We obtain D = 4262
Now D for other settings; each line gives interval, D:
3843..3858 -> 5062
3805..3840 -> 3545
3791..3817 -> 4324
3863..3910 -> 4327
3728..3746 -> 2963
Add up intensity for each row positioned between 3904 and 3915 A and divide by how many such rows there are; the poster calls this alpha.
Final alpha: 69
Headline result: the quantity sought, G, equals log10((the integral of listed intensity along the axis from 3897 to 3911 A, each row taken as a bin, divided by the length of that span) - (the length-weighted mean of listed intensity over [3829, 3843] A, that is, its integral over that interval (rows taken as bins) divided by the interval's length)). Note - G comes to 1.3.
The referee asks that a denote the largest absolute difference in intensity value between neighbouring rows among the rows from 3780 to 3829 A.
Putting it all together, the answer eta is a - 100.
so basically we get -83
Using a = 16.8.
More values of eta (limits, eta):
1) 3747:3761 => -82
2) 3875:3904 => -86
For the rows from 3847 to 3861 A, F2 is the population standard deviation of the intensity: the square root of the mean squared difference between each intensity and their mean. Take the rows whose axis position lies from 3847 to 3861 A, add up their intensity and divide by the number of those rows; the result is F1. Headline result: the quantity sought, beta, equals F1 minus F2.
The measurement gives 63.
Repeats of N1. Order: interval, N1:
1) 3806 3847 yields 59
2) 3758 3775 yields 59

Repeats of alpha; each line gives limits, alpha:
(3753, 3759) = 62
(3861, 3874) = 71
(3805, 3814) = 72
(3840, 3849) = 67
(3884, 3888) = 53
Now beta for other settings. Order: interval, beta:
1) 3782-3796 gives 63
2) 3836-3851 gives 48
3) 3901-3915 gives 64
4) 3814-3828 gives 56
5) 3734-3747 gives 42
